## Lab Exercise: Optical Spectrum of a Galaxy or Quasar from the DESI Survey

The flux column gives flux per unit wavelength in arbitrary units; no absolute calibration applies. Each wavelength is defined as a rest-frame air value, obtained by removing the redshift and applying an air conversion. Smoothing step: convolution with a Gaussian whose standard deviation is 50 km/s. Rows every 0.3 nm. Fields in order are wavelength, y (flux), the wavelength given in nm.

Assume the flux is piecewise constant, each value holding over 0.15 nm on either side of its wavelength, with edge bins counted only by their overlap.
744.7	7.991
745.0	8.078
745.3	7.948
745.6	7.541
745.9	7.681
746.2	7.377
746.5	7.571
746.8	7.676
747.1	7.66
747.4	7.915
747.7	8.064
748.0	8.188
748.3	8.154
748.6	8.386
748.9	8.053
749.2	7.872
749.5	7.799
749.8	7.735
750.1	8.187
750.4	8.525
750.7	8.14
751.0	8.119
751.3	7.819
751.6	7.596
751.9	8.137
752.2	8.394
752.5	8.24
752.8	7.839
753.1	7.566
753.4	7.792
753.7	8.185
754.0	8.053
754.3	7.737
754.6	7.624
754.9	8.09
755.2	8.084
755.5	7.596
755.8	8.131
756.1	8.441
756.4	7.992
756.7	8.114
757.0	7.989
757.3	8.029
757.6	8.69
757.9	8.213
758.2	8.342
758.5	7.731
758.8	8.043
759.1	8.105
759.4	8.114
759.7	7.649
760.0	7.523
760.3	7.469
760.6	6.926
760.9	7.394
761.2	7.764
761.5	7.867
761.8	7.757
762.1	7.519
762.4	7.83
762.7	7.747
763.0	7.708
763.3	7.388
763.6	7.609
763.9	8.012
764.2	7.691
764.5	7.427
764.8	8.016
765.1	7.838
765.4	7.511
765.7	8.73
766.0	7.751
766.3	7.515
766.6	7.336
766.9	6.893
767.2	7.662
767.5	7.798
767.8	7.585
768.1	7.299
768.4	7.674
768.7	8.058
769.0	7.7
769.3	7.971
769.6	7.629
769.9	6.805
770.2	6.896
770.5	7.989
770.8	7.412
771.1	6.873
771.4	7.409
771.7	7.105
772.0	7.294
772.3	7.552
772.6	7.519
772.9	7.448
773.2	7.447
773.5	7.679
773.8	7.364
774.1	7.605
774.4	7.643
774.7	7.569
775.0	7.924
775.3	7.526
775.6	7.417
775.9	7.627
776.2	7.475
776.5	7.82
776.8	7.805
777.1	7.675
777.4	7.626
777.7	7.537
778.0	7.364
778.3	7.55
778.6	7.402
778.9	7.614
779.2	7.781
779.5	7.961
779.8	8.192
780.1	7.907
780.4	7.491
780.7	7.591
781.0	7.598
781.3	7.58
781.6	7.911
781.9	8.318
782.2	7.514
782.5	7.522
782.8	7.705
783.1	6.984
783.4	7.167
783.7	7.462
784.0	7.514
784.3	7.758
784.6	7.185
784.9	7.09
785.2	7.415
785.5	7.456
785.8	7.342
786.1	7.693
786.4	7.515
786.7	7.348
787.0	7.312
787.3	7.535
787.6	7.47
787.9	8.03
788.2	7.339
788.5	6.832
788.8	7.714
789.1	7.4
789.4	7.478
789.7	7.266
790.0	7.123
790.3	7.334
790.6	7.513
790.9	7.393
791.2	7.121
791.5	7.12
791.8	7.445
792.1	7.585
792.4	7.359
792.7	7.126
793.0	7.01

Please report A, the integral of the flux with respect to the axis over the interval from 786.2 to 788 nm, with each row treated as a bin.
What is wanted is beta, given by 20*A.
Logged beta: 271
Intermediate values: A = 14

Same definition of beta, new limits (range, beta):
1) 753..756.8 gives 605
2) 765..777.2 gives 1843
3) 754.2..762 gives 1232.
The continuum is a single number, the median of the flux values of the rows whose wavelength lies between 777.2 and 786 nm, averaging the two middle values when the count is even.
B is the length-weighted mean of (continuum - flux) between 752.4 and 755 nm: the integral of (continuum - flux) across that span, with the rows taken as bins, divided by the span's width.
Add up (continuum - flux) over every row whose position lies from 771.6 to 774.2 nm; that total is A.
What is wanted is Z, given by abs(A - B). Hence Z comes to 1.2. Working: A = 1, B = -0.4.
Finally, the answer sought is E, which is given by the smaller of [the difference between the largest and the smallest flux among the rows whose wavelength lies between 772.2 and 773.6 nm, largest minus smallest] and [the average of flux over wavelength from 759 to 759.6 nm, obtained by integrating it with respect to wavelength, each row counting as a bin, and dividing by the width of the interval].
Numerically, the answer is 0.2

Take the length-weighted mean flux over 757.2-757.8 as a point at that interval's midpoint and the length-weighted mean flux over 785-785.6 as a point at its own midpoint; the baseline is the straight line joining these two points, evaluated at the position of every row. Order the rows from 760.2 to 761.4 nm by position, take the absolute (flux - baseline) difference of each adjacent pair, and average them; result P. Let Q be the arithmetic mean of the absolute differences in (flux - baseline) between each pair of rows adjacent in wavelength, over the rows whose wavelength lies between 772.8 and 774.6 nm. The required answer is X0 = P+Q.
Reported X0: 0.64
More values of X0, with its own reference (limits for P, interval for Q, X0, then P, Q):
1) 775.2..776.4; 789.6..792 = 0.33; 0.15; 0.180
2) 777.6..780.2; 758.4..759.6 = 0.34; 0.20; 0.138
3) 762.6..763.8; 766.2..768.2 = 0.52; 0.19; 0.334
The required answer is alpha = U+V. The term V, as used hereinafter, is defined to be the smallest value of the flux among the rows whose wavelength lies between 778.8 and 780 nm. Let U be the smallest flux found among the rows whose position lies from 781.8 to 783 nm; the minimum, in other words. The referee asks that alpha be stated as 15.1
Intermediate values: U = 7.514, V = 7.614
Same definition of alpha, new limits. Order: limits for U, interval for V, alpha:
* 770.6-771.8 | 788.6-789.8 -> 14.1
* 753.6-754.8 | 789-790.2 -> 14.7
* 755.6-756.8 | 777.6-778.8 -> 15.4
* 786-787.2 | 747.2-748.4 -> 15.2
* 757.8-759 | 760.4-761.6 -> 14.7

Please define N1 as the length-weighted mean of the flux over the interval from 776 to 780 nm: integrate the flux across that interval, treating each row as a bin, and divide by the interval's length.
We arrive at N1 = 7.68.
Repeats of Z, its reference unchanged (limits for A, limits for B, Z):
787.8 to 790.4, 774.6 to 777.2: 1.4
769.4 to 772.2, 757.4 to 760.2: 2.9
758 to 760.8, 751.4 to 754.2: 1.6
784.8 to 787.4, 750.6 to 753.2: 1.6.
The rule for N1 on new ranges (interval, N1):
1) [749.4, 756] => 7.98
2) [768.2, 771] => 7.55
